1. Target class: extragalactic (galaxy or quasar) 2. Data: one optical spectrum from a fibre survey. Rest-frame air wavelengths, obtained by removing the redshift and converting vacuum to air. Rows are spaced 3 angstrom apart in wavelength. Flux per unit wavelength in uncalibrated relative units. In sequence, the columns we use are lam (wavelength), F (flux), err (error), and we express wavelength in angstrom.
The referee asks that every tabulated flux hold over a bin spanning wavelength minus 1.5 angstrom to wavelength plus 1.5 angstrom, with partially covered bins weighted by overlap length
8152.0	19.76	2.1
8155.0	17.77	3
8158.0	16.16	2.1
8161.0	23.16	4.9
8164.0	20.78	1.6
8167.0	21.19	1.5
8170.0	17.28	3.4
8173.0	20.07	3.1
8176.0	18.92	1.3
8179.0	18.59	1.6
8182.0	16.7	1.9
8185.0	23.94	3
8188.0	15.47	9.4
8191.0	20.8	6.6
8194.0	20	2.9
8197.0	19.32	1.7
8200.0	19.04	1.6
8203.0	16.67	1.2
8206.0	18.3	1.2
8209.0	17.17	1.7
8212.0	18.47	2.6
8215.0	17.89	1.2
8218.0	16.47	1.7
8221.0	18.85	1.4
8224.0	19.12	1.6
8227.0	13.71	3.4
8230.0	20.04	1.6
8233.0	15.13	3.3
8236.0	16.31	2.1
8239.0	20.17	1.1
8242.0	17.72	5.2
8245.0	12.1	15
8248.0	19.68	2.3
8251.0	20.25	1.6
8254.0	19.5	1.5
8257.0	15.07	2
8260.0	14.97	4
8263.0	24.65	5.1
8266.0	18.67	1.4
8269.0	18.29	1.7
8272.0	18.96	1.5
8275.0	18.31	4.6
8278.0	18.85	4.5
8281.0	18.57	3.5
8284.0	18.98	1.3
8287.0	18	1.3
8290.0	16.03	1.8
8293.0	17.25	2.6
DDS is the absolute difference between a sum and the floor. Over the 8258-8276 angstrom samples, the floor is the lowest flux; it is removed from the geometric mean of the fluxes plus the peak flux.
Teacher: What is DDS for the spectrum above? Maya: 28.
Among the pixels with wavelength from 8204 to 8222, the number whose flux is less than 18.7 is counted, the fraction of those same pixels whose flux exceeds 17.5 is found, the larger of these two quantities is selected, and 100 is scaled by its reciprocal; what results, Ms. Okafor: 20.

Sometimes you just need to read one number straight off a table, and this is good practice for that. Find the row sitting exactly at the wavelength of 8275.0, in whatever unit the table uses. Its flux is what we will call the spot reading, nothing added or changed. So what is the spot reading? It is 18.31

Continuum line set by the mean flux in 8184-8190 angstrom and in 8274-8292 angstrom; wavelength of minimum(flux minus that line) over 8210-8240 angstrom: 8227.0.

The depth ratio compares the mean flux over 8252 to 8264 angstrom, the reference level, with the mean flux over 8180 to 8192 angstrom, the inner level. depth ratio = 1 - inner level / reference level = -0.04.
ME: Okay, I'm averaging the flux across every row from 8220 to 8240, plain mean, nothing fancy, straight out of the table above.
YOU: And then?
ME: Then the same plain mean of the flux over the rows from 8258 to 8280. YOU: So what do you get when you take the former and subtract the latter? -1.3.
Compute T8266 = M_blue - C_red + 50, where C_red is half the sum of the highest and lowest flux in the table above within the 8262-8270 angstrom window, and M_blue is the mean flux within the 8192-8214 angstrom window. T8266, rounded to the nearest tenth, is 47.0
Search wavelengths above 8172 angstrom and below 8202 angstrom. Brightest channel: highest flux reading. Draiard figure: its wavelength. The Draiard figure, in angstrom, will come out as 8185.0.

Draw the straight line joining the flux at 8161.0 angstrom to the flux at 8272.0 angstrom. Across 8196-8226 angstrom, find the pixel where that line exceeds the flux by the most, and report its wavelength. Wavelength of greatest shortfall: 8203.0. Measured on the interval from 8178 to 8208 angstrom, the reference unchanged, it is 8188.0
